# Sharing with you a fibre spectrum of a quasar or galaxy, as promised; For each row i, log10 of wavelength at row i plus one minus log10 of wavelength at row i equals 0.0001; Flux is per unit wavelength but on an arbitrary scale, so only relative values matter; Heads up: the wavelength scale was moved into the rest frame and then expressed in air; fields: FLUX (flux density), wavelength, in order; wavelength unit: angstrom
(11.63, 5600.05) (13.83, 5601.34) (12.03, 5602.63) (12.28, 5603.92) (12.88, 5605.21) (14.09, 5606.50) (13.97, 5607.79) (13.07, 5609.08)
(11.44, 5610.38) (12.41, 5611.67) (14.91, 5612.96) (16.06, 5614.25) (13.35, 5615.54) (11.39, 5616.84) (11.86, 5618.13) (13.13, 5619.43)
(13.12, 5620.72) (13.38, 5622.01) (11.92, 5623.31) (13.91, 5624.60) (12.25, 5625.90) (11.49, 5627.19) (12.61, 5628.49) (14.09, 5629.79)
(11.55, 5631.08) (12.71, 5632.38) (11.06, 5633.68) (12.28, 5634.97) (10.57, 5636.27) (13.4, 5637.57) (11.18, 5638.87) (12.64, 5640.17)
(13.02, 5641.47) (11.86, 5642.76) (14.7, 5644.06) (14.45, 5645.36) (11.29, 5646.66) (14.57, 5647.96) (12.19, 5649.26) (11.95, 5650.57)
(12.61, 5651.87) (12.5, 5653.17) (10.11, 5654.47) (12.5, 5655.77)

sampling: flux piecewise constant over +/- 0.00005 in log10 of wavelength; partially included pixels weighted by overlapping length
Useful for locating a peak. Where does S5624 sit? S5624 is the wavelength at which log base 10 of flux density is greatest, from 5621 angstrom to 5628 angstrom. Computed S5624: 5624.60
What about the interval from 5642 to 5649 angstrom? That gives 5644.06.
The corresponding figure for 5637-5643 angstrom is 5637.57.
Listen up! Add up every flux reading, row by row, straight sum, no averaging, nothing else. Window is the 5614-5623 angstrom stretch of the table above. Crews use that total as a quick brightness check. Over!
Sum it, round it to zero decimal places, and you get 92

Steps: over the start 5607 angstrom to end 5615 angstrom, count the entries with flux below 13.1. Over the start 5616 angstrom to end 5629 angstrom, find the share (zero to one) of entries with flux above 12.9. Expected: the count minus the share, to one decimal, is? 2.6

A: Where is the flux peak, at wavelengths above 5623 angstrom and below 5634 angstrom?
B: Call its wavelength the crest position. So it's 5629.79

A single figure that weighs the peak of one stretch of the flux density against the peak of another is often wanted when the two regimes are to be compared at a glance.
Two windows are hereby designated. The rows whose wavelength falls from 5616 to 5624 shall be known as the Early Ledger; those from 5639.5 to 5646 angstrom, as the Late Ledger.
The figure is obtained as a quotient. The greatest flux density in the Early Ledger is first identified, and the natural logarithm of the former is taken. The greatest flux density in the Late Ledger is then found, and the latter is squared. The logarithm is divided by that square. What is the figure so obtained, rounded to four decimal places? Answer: 0.0120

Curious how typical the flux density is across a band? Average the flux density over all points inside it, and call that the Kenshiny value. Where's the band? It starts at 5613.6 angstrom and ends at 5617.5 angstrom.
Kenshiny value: 13.6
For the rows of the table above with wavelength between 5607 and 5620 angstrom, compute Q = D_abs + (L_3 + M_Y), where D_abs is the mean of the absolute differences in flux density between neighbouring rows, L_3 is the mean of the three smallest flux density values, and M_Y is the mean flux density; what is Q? 26.23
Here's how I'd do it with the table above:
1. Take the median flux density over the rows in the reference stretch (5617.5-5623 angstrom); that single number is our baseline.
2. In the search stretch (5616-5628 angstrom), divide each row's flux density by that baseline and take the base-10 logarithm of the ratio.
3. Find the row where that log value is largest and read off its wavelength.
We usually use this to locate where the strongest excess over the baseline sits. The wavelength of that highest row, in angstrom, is 5624.60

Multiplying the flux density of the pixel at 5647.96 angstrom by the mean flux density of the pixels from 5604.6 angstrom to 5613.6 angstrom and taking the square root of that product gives 13.9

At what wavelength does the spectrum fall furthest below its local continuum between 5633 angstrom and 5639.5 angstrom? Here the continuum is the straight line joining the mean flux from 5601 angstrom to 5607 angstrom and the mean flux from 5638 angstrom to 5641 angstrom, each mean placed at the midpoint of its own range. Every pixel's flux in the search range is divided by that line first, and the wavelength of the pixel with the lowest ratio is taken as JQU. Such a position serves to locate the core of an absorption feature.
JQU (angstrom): 5636.27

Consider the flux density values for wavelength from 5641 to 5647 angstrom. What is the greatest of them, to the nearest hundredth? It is 14.70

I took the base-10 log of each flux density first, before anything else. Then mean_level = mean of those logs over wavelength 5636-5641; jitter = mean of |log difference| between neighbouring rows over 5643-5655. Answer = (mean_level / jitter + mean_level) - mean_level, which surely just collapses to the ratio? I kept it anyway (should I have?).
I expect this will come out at 20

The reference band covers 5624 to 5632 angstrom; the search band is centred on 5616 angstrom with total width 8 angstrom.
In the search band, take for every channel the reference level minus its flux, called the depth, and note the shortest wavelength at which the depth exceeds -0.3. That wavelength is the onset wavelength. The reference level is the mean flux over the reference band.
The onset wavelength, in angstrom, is 5616.84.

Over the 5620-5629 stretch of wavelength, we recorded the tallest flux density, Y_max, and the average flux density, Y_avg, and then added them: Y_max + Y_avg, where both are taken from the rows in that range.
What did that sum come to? 26.6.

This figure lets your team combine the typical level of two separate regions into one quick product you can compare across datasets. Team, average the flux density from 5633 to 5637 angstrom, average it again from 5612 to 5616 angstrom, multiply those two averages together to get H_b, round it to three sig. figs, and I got 167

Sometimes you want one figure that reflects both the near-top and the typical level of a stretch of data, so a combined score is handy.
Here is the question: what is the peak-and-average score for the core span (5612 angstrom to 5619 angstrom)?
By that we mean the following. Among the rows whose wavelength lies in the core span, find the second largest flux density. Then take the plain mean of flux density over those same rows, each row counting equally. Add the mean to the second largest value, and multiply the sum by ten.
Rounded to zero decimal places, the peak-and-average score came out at 284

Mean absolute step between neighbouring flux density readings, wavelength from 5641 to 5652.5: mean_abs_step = 1.75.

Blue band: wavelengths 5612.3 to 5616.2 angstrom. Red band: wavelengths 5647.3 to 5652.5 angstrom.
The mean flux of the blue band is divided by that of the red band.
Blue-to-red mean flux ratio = 1.15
